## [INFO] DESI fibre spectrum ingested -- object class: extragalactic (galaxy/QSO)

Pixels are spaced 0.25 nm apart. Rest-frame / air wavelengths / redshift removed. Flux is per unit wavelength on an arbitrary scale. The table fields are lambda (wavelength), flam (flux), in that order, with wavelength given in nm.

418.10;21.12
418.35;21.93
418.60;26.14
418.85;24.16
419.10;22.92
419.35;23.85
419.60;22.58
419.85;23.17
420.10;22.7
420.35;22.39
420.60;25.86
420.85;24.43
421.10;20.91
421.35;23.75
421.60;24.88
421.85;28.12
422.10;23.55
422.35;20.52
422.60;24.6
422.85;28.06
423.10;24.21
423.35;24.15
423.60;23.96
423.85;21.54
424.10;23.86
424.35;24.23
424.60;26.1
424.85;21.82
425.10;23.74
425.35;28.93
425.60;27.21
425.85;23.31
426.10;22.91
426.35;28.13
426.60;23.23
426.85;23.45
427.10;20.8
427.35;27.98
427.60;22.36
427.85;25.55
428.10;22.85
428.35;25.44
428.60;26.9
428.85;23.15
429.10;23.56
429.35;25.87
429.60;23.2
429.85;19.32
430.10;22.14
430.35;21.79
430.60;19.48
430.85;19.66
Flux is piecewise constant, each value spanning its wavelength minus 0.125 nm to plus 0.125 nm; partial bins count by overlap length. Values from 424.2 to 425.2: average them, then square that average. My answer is 575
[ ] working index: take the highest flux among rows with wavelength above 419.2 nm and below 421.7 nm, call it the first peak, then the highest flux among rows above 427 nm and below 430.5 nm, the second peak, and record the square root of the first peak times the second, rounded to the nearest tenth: 26.9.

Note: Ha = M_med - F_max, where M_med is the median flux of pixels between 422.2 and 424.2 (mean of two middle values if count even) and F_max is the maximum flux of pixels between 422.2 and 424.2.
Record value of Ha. -4.0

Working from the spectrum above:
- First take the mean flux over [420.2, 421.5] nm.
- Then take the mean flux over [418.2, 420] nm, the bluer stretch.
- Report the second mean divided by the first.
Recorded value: 1.00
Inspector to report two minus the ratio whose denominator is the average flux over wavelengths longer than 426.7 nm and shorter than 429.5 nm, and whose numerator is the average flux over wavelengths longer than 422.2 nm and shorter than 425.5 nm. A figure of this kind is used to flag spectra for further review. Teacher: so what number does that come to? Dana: 1.00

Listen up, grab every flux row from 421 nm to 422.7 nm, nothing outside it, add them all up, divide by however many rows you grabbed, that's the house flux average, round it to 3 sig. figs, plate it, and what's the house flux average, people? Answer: 23.8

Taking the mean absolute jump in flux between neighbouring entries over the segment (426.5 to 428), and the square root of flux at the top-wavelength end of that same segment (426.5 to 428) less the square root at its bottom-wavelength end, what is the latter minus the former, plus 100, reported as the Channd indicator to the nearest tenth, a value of 96.5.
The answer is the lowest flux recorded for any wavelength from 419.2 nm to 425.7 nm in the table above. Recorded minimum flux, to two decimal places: 20.52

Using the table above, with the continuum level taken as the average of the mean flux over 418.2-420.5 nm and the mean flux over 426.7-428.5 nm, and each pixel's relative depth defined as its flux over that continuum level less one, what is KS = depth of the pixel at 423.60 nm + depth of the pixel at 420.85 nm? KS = 0.04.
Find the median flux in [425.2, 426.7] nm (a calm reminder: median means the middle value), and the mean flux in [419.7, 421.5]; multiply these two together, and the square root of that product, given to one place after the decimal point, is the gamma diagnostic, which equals 24.3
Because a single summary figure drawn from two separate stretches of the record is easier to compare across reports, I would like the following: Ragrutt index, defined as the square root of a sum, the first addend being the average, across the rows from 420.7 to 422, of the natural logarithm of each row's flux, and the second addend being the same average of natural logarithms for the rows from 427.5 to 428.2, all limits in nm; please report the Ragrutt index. 2.52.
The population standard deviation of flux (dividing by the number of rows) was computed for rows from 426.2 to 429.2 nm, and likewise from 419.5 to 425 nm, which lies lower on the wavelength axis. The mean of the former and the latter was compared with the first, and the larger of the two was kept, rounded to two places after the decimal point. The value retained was 2.23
